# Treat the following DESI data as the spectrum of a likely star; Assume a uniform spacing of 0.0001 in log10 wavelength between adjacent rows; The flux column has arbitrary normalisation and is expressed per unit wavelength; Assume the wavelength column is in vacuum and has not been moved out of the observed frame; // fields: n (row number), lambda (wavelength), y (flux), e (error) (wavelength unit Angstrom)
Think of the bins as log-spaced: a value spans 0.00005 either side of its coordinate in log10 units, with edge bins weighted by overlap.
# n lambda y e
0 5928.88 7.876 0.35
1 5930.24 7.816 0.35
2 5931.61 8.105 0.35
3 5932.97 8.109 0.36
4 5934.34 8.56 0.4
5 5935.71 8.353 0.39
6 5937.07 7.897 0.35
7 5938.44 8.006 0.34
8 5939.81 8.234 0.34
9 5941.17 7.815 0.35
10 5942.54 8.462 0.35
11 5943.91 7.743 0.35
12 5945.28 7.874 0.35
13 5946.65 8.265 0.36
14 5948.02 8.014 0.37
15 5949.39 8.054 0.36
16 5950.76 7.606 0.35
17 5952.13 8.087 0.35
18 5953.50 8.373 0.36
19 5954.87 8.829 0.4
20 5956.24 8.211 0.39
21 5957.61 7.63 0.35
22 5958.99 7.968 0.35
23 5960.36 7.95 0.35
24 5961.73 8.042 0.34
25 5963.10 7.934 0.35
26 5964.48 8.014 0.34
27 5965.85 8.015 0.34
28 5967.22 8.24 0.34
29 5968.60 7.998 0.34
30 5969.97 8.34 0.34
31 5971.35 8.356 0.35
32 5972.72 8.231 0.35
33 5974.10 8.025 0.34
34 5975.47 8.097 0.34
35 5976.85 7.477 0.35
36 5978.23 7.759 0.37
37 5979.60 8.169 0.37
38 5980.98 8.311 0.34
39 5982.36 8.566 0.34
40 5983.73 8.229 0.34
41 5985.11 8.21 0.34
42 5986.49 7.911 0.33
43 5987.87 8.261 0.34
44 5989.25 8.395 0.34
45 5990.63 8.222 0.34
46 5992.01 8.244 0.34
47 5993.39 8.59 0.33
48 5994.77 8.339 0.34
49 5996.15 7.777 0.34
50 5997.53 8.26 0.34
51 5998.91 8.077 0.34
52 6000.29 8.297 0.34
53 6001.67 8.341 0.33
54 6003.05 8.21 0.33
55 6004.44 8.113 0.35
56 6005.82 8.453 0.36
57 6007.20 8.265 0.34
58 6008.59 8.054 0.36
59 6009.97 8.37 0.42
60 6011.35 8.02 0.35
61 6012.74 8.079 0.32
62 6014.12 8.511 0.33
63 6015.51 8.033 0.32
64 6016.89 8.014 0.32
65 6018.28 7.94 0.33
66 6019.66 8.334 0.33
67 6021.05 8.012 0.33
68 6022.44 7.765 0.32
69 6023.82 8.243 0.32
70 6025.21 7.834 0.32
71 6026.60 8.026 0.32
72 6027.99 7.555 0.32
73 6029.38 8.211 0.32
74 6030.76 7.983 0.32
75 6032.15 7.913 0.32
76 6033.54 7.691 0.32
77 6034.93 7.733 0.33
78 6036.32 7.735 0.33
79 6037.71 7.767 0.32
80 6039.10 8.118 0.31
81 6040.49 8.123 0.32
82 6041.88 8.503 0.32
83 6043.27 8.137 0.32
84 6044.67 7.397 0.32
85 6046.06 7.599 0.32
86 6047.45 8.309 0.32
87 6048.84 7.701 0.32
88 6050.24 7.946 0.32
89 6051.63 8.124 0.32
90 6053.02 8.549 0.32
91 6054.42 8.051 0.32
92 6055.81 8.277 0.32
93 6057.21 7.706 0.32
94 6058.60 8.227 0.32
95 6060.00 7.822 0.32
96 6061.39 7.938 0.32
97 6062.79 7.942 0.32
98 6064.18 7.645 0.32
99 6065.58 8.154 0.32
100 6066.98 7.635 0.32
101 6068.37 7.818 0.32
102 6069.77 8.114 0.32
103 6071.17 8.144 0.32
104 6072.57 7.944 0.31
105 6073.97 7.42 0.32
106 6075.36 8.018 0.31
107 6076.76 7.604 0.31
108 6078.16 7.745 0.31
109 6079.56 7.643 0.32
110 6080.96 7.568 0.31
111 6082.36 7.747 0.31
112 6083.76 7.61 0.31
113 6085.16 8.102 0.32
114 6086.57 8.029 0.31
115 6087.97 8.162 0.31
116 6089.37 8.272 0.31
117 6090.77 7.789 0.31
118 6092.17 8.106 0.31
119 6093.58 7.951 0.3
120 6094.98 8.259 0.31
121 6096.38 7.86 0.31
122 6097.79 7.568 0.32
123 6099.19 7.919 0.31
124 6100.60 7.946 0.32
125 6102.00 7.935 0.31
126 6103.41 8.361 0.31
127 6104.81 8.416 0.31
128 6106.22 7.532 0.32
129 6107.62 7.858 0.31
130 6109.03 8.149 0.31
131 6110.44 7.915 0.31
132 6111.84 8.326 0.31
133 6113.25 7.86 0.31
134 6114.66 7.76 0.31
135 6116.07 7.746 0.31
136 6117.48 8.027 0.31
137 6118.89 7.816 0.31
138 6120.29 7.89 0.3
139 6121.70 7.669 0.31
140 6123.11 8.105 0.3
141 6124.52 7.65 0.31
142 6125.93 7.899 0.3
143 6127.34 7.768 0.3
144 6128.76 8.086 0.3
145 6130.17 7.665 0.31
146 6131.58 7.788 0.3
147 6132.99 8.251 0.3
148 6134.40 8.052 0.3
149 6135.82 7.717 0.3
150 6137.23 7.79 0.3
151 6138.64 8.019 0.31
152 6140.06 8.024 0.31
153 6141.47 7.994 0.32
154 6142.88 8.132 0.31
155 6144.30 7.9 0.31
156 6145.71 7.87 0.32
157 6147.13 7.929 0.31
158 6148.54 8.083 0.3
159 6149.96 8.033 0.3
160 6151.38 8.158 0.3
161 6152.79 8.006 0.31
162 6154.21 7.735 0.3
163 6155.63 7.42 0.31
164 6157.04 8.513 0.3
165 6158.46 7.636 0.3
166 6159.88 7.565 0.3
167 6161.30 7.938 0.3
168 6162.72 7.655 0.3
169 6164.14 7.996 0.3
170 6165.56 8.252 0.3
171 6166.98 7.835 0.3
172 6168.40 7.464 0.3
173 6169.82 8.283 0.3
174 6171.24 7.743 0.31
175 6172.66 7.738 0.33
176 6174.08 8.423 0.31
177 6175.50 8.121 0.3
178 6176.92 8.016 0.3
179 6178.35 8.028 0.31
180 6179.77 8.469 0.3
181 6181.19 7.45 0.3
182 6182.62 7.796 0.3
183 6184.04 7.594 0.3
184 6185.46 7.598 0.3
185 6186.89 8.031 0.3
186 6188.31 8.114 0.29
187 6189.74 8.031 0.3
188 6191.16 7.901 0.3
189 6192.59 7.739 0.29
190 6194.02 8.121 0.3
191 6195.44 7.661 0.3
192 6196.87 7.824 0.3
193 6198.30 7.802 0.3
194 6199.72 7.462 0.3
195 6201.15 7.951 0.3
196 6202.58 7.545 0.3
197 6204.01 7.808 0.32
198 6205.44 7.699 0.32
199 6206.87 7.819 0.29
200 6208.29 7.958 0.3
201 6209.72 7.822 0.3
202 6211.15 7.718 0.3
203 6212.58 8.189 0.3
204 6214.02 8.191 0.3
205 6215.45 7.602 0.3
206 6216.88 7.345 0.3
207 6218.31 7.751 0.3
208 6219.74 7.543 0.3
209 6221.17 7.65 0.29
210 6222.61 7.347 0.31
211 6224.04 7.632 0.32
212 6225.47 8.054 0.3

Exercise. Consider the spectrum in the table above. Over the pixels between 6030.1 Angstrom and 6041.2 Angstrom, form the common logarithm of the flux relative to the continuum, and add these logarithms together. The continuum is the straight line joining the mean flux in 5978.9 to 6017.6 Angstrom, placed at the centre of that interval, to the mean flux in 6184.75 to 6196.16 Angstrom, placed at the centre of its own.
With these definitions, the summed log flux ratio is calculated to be -0.122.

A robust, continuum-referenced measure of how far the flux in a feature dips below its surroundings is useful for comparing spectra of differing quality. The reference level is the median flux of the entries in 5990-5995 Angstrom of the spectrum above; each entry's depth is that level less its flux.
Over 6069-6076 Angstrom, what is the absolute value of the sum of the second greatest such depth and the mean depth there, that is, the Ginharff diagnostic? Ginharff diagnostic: 0.71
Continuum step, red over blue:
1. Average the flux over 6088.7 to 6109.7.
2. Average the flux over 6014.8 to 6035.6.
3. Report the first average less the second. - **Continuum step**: 0.04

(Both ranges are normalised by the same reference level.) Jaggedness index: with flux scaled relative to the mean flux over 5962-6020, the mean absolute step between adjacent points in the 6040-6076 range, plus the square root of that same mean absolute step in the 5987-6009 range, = 0.212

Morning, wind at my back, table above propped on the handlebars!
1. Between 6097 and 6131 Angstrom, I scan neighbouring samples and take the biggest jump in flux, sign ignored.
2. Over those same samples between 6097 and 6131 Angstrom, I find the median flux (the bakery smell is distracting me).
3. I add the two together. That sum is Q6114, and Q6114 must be 8.78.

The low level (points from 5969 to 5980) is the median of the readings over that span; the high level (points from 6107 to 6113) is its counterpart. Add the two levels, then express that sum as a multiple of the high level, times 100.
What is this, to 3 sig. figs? 201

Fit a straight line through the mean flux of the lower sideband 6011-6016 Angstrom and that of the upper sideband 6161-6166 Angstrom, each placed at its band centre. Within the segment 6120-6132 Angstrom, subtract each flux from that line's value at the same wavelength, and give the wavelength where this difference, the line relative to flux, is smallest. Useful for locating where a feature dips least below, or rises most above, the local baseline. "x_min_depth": 6123.11 Angstrom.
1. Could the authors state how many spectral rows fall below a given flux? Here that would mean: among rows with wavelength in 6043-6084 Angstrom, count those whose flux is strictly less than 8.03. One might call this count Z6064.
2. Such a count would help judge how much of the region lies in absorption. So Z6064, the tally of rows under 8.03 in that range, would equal 20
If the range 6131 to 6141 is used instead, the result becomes 5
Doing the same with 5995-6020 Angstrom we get 4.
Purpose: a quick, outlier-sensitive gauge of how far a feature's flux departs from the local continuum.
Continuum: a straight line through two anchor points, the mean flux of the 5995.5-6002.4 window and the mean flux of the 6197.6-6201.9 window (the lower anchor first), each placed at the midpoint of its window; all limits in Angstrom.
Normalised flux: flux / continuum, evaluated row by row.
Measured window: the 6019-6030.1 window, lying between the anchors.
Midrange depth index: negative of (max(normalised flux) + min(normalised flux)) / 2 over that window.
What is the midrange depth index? -0.98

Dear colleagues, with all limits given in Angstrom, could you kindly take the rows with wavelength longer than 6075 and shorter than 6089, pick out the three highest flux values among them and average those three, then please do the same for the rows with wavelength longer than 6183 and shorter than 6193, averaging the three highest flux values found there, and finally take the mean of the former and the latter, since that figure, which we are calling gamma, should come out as 8.08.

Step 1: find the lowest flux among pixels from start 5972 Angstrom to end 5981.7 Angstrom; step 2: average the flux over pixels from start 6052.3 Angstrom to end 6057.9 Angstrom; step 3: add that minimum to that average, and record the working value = 15.6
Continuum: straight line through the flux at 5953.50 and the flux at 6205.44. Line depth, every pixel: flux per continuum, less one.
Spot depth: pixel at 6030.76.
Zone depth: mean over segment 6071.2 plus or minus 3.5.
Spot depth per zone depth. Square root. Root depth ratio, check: 1.0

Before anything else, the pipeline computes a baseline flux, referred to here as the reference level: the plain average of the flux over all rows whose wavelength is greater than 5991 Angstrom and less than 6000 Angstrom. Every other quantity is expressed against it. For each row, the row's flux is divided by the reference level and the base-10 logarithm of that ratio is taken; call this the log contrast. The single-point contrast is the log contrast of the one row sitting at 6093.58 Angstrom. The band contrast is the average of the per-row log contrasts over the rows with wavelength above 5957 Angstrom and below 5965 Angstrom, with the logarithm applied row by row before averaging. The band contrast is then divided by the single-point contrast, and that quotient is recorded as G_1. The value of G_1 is 1.1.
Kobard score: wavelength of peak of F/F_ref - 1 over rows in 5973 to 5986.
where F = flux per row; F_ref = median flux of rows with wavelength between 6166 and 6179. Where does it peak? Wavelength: 5982.36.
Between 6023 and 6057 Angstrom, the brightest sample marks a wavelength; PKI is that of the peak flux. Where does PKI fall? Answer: 6053.02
